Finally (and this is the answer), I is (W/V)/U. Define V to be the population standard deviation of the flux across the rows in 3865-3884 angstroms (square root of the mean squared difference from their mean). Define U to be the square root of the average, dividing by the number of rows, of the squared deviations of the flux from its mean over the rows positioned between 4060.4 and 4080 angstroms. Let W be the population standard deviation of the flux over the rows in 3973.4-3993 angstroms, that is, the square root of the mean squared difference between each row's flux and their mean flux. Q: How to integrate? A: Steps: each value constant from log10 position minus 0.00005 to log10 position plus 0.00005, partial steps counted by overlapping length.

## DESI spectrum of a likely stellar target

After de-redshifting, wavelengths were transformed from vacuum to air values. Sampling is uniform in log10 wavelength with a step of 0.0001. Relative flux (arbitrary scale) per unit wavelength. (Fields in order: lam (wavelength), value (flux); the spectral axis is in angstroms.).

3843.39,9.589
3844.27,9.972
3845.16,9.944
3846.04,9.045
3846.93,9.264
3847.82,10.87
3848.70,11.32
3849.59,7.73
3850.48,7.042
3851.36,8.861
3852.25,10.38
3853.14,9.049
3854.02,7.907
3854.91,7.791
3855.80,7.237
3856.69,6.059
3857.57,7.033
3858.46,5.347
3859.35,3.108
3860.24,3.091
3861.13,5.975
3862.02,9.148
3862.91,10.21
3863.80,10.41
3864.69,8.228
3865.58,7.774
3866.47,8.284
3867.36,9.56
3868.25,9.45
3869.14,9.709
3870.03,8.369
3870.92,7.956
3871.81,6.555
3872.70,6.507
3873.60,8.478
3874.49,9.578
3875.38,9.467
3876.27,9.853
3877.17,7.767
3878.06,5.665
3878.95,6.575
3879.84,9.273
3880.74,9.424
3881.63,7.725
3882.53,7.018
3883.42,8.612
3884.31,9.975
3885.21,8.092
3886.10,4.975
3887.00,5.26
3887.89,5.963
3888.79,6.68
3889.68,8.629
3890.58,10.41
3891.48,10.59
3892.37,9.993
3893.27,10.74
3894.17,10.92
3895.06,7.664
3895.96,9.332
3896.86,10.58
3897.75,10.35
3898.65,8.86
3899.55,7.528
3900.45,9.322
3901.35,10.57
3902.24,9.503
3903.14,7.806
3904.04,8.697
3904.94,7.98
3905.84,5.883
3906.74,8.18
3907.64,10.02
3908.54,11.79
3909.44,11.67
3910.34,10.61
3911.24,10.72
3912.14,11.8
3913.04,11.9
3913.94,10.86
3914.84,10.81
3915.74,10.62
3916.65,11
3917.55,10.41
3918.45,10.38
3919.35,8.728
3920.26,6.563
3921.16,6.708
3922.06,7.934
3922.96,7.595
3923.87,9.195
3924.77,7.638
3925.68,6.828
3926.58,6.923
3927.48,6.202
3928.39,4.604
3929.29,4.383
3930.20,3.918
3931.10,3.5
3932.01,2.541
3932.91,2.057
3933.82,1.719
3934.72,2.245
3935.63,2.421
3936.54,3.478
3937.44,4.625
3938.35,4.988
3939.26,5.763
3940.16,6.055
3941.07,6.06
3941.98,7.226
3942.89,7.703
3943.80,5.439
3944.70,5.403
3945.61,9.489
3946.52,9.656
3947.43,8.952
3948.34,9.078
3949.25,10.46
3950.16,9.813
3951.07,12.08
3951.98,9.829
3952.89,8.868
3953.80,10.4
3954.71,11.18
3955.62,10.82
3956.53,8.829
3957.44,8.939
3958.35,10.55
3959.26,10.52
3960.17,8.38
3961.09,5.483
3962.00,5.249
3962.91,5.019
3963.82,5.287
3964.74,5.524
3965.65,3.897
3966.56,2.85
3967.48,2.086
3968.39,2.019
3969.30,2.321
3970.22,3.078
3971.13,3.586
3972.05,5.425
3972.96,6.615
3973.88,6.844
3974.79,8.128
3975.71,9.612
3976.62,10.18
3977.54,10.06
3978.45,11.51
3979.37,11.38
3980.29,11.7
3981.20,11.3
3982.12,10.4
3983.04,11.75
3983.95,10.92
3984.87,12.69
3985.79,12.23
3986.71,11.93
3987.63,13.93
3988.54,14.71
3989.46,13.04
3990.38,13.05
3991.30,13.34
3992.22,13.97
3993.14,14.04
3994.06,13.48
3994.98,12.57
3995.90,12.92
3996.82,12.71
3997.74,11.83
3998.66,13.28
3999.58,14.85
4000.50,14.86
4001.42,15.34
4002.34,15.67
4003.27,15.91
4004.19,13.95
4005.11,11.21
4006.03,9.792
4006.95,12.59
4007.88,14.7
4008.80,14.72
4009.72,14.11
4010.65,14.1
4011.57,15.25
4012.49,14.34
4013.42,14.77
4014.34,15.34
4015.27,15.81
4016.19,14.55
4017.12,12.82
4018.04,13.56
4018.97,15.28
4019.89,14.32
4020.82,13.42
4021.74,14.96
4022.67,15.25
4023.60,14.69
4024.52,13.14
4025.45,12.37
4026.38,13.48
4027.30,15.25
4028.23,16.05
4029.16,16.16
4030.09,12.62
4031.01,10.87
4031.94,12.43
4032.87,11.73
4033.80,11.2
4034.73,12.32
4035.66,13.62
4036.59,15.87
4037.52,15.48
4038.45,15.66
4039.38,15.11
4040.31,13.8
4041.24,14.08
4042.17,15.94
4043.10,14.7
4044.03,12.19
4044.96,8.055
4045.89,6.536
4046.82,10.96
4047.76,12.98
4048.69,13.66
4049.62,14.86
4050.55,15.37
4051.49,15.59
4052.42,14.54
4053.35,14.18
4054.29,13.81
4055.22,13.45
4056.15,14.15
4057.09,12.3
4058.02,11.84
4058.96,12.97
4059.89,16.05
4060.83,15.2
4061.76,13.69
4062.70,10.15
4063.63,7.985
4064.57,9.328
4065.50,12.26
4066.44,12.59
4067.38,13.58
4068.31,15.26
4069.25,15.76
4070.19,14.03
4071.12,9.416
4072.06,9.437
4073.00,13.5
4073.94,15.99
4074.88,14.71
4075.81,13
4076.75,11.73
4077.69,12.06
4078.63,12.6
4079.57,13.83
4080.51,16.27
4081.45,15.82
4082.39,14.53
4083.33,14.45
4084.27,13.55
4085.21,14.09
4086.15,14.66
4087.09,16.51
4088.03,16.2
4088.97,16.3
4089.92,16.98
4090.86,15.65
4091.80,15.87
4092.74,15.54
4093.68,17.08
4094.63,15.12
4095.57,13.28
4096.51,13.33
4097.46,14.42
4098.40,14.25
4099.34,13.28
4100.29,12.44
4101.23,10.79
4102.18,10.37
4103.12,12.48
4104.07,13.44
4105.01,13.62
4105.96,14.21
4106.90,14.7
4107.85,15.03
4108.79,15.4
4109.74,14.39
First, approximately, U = 2.2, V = 1.22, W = 1.9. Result 0.69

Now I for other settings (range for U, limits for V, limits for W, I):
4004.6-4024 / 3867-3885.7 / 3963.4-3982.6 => 1.91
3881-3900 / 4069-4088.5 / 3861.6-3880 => 0.37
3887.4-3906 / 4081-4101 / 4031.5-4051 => 1.21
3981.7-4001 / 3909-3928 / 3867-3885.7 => 0.56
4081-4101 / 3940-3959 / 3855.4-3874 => 0.82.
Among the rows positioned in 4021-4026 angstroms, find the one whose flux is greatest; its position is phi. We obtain 4022.67 angstroms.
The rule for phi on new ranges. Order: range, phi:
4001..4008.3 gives 4003.27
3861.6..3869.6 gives 3863.80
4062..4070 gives 4069.25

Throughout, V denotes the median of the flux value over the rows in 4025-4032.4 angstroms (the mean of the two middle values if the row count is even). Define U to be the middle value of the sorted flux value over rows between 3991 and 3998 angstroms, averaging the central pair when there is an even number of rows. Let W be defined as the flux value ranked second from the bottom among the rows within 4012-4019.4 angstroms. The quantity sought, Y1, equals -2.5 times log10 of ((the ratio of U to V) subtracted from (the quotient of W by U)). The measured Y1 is 3.9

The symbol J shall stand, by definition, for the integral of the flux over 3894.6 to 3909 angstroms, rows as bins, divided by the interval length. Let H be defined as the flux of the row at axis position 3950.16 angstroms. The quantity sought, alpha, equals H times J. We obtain 88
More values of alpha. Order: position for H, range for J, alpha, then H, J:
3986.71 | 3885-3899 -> 104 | 11.93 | 8.7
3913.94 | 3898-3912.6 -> 103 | 10.86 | 9.4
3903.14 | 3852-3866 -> 58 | 7.806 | 7.4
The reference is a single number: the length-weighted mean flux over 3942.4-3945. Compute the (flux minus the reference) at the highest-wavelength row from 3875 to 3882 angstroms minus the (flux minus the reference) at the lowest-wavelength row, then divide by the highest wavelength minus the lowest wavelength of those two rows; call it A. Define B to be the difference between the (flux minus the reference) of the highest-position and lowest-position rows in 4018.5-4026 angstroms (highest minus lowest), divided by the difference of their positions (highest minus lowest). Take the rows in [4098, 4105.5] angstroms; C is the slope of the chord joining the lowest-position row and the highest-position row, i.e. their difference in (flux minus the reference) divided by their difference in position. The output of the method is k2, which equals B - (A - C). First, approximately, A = -0.3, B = -0.45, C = -0.1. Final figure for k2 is -0.3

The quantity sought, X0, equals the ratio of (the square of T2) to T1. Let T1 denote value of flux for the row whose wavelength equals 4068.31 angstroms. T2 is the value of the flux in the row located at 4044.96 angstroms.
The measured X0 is 4.3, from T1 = 15.26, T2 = 8.055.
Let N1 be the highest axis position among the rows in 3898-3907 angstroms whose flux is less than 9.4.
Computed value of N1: 3906.74 angstroms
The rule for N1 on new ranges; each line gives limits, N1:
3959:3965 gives 3964.74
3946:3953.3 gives 3952.89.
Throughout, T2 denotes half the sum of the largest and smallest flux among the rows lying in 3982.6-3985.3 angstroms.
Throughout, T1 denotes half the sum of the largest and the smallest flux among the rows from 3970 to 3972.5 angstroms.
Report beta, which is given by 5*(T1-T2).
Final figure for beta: -38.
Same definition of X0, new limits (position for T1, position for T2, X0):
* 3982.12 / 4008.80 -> 20.8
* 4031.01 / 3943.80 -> 2.7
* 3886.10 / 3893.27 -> 23.2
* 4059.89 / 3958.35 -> 6.9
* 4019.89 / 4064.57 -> 6.1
